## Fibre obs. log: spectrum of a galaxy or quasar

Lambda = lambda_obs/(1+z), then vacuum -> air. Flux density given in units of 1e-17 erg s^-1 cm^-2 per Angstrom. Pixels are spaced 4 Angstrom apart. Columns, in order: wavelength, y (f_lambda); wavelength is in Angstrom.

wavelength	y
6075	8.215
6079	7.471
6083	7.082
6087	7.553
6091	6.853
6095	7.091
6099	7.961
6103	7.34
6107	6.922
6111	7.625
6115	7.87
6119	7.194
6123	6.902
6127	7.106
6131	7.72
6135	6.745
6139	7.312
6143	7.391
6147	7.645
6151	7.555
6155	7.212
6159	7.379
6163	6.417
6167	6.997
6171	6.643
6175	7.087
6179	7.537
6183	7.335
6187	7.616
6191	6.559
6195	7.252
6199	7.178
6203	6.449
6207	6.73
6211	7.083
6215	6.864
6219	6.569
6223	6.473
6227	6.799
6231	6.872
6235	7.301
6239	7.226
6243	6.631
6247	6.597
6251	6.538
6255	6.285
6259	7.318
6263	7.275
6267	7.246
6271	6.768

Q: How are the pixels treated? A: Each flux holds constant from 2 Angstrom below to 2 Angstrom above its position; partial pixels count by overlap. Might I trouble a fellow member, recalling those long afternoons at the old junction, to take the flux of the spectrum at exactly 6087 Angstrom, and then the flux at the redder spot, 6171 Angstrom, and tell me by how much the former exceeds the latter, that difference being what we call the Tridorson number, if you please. 0.91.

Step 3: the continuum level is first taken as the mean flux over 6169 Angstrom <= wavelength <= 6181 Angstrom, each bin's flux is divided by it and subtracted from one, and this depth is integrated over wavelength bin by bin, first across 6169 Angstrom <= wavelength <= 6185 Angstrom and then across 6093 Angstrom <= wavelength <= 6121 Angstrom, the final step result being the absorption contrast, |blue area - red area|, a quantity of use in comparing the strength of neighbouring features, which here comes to 1.2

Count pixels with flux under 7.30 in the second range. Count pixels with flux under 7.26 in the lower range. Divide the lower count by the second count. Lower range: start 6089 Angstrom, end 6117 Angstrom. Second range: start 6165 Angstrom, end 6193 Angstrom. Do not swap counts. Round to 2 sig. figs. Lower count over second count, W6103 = 0.75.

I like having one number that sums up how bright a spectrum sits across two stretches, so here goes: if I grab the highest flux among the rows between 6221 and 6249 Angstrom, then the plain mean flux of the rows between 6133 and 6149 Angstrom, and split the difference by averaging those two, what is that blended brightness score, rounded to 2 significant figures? 7.3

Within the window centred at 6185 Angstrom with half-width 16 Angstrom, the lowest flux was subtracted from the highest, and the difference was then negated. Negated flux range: -1.1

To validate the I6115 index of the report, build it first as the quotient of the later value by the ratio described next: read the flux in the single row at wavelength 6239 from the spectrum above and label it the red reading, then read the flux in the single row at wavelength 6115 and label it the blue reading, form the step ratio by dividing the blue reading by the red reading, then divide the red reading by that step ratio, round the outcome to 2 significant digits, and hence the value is 6.6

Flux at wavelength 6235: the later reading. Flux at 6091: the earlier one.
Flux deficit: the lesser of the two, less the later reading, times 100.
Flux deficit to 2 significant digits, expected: -45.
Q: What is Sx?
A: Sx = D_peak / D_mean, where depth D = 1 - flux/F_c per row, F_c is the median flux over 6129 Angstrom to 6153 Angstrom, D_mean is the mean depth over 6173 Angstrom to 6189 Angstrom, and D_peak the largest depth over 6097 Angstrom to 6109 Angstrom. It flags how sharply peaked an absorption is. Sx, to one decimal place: 7.0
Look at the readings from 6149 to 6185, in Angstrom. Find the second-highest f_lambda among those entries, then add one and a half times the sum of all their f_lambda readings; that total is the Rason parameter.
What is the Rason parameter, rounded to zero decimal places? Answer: 104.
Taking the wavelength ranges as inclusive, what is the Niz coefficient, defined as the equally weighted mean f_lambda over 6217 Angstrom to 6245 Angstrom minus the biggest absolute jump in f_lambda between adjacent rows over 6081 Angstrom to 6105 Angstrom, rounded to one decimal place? 6.0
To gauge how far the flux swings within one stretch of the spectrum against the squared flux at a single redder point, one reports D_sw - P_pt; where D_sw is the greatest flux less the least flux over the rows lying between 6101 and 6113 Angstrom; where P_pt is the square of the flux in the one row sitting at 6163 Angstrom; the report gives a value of -40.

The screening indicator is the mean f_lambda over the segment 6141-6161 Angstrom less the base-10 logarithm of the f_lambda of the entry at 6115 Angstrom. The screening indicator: 6.54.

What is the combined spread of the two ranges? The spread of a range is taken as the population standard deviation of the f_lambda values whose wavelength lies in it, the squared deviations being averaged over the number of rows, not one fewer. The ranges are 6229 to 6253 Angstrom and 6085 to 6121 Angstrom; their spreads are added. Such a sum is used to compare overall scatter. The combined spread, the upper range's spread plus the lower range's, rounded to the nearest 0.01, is 0.68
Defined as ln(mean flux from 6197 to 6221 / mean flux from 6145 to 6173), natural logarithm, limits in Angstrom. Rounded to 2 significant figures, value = -0.044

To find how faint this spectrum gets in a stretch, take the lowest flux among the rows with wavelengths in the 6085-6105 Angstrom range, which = 6.853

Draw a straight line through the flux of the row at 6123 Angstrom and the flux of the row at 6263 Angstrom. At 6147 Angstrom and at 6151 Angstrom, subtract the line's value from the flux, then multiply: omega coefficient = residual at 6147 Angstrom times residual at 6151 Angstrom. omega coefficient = 0.39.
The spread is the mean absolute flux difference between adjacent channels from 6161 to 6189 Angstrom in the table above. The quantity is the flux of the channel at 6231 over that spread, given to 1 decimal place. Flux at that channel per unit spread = 17.8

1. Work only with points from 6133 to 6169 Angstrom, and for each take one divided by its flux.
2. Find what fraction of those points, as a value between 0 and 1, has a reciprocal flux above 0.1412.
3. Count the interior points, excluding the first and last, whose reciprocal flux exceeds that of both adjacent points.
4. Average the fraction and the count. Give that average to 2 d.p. 1.17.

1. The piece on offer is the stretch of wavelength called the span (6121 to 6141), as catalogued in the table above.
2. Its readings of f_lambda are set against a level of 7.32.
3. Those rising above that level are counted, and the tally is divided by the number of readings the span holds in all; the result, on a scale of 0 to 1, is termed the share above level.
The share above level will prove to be 0.20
